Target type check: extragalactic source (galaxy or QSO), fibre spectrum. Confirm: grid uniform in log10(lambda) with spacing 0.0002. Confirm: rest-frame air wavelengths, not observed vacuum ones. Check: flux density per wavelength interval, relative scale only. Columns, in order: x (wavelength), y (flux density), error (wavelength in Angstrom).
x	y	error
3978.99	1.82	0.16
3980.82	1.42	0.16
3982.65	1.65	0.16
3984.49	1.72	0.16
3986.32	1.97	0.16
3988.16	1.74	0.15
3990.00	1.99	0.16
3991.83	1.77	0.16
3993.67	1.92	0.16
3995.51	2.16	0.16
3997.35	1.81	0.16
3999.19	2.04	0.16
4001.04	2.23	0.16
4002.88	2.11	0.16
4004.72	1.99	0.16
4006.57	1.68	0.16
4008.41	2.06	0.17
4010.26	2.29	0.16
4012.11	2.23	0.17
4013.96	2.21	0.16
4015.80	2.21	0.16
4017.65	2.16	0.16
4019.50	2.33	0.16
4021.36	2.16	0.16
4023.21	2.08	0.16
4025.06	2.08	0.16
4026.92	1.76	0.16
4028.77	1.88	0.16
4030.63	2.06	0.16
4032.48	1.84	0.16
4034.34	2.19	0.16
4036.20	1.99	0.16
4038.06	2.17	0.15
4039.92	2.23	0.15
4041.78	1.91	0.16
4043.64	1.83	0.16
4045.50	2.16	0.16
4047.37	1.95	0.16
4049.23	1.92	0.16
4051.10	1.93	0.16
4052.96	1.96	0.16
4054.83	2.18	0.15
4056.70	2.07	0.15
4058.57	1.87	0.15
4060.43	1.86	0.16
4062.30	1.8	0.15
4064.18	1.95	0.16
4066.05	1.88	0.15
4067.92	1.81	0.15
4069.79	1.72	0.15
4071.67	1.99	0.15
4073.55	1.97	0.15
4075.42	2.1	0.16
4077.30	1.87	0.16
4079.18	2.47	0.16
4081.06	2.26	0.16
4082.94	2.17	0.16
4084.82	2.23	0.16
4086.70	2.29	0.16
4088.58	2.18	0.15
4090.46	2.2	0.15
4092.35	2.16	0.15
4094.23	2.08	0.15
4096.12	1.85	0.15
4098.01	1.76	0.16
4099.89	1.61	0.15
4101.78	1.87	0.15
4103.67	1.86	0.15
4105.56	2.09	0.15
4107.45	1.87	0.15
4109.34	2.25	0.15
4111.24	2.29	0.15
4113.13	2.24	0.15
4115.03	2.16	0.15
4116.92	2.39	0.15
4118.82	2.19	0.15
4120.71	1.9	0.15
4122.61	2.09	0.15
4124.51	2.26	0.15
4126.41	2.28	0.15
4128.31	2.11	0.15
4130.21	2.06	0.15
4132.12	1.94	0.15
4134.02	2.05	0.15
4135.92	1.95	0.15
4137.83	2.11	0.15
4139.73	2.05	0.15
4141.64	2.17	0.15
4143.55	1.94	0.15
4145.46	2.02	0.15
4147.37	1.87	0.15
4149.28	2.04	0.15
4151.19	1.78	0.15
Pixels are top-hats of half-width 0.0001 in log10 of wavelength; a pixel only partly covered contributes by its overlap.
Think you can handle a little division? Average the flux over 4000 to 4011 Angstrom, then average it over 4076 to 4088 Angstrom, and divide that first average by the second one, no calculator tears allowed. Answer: 0.93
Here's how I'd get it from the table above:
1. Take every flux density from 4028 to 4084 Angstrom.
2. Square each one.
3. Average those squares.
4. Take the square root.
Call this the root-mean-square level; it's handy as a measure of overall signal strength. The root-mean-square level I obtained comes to 2.01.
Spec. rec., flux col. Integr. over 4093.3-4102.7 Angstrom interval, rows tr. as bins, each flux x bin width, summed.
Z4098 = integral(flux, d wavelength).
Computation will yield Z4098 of 17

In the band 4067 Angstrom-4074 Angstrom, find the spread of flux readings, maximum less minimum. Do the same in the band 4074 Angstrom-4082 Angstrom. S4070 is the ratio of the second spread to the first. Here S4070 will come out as 2.2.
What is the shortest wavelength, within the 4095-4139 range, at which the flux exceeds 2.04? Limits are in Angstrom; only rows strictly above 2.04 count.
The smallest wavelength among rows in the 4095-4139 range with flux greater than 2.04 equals 4105.56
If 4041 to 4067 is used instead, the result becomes 4045.50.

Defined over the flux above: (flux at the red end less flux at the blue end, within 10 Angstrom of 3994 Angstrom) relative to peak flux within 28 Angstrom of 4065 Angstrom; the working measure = 0.16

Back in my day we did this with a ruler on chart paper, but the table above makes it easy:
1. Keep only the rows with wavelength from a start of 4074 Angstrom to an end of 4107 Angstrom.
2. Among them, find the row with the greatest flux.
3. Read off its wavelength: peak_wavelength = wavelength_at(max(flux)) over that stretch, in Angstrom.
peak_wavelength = 4079.18 Angstrom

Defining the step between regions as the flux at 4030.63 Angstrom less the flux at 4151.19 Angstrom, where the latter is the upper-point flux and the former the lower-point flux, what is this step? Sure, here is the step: 0.28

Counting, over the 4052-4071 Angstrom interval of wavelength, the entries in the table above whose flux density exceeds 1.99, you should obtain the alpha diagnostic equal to 2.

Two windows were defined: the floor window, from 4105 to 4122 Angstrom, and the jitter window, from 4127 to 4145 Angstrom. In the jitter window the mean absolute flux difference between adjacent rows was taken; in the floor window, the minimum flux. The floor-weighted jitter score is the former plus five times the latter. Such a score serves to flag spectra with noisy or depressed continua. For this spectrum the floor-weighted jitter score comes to 9.5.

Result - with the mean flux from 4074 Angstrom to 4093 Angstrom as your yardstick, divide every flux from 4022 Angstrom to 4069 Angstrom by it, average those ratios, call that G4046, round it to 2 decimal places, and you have 0.90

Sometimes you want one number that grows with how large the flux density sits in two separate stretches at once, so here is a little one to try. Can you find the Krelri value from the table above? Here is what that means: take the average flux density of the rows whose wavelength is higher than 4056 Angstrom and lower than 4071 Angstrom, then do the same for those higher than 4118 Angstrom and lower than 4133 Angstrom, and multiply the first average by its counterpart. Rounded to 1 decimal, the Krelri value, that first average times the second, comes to 3.9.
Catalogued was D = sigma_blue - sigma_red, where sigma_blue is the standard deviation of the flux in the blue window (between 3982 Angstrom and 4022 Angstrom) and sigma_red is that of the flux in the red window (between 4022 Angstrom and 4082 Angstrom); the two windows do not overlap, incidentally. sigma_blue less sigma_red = 0.04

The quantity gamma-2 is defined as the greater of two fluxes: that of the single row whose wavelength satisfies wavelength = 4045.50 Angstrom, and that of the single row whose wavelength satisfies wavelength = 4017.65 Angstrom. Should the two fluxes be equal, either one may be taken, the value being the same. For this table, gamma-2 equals 2.16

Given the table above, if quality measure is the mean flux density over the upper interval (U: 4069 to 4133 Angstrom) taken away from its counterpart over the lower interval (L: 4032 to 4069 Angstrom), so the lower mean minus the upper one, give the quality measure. -0.11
